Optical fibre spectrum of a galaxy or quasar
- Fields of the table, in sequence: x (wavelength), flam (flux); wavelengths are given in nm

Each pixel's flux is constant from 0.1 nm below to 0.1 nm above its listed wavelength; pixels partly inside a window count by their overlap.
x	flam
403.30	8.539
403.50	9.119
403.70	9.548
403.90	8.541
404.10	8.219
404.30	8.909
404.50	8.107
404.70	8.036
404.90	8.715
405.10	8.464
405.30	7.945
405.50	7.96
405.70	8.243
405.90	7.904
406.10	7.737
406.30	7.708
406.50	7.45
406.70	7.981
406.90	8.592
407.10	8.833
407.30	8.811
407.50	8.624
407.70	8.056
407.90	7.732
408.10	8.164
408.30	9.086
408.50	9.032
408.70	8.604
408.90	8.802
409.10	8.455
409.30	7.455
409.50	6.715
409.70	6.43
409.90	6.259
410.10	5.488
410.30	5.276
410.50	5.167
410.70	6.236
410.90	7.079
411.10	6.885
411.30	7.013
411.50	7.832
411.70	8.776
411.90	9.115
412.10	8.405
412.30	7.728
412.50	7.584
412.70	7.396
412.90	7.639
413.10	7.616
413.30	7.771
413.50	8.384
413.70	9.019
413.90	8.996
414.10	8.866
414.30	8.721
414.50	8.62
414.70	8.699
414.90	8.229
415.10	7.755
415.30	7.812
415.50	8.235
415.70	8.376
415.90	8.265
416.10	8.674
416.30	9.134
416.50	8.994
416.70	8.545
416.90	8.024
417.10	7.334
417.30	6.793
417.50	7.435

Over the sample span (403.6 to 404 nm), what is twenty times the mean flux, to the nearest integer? 181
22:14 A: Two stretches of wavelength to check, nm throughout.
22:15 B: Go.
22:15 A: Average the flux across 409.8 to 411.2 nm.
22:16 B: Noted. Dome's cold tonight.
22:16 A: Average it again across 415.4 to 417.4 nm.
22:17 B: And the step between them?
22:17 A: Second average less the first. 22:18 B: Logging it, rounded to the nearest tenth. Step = 2.2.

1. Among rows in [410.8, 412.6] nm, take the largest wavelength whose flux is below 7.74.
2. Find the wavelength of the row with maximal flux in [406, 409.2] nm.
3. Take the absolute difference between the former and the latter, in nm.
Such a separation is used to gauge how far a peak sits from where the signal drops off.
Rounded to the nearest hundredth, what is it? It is 4.20 nm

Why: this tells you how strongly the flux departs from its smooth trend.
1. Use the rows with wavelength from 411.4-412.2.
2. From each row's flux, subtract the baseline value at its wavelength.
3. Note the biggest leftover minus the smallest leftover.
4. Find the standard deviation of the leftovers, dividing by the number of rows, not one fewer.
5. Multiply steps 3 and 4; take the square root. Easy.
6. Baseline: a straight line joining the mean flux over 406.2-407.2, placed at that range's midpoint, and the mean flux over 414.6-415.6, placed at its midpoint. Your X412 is 0.78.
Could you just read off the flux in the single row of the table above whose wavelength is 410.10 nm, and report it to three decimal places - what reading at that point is 5.488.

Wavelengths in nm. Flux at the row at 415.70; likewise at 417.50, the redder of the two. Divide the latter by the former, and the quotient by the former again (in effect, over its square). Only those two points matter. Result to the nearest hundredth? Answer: 0.11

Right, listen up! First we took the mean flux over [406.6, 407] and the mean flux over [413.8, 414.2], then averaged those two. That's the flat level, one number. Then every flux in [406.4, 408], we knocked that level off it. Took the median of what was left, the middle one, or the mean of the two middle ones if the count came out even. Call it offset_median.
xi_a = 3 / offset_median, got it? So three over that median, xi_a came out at -11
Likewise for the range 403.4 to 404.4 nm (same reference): 10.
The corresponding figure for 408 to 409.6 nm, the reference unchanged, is -38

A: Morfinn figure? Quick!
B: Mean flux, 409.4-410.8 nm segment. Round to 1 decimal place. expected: 5.9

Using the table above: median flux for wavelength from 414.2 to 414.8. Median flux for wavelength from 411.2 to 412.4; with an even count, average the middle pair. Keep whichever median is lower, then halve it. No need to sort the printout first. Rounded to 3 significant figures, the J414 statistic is 4.06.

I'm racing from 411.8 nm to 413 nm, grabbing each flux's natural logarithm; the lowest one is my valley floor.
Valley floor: 2.00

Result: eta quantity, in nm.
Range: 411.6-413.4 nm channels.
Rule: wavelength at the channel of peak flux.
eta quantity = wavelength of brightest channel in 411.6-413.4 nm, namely 411.90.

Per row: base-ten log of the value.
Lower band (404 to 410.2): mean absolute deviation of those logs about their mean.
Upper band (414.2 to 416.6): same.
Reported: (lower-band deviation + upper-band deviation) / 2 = 0.026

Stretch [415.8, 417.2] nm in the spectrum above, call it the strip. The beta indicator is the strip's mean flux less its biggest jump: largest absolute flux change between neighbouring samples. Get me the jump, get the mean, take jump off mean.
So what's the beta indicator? 7.73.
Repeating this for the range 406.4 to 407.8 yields 7.72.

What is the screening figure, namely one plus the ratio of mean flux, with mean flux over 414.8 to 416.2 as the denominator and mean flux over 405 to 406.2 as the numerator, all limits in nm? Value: 1.98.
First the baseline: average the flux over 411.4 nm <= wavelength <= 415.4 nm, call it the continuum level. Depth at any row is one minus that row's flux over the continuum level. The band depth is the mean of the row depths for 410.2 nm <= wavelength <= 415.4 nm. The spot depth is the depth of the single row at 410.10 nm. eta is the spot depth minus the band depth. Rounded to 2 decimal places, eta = 0.28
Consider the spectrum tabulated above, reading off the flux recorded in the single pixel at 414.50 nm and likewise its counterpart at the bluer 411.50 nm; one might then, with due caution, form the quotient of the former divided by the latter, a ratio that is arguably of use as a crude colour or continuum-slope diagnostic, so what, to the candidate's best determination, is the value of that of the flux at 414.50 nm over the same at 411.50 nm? 1.10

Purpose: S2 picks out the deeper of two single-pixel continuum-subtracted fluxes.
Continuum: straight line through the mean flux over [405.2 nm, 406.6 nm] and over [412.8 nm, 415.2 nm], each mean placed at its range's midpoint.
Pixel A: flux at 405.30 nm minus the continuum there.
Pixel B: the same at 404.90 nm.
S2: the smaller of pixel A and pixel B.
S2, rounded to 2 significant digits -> 0.13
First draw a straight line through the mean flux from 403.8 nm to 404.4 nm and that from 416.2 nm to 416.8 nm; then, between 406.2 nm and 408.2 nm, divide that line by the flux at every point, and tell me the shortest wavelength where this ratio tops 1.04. 406.30 nm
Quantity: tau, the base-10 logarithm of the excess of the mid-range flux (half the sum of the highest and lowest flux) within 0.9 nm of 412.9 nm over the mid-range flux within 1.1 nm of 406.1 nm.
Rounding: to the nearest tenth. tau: -1.2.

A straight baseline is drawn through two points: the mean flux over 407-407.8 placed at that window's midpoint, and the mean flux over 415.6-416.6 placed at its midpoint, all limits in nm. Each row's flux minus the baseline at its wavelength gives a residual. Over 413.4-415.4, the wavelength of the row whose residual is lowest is 415.10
